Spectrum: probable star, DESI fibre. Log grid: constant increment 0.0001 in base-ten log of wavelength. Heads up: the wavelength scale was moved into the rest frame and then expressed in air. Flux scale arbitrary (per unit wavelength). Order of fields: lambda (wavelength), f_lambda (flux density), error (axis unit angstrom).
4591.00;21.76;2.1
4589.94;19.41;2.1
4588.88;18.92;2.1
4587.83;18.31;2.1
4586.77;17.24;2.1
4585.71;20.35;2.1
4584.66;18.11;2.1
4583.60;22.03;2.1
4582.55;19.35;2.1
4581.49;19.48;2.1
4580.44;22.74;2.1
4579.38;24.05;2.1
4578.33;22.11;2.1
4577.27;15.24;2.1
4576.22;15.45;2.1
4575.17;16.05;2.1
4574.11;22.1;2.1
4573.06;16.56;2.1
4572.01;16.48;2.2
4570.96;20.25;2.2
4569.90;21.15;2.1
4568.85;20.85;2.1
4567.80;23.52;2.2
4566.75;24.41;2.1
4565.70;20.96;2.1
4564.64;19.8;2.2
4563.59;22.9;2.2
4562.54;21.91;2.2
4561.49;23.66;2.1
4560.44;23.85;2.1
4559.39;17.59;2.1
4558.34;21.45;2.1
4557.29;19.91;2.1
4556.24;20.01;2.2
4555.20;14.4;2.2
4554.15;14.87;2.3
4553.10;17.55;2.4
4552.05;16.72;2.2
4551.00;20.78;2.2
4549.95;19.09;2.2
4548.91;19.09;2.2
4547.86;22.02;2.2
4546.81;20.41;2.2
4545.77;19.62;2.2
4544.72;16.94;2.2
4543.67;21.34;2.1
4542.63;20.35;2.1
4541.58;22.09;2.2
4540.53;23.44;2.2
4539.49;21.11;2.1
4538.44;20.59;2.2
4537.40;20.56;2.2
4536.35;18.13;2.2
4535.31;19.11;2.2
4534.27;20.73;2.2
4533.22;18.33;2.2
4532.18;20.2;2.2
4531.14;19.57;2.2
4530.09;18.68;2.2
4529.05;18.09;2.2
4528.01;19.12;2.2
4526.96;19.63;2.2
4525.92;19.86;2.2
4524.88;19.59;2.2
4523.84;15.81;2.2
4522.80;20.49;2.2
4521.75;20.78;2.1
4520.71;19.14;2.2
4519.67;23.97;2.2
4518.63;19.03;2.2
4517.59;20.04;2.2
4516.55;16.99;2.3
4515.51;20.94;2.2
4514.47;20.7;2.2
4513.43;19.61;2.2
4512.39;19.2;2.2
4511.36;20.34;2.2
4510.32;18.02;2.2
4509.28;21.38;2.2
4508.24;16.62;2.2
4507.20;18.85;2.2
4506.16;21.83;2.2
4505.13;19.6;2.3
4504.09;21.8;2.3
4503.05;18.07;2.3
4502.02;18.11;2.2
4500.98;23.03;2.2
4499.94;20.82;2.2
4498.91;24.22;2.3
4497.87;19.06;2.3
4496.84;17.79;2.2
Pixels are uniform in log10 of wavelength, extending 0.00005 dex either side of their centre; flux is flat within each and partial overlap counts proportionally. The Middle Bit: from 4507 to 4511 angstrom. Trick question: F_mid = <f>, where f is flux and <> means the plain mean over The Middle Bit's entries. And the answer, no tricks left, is 18.7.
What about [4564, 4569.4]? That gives 21.9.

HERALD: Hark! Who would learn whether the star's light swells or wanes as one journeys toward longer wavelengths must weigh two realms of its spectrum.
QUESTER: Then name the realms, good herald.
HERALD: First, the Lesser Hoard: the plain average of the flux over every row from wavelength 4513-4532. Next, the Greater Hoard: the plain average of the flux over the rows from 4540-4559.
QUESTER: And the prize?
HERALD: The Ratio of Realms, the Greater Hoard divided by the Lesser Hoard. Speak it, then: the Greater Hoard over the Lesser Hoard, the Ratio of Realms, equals 0.99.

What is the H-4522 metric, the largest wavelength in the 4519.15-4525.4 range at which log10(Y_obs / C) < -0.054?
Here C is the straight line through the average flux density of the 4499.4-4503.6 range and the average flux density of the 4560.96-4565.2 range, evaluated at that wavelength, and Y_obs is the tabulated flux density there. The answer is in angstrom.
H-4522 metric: 4523.84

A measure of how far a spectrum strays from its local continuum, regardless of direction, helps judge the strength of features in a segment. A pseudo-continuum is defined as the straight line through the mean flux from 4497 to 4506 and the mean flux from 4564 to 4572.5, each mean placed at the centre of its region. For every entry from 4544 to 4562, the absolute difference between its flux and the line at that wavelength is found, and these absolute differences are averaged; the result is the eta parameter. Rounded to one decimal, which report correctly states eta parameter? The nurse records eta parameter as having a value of 2.4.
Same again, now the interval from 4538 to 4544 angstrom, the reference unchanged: 0.9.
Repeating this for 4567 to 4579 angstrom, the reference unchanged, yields 2.8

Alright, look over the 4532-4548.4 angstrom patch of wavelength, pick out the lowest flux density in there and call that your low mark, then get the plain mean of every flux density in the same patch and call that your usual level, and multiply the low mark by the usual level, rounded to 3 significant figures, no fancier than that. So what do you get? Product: 344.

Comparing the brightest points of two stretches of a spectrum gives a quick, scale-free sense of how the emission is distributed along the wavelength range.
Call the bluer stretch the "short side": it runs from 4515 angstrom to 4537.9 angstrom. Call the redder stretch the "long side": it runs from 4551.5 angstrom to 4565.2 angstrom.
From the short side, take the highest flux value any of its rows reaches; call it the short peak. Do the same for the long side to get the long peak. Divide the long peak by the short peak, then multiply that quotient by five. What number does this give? 5.0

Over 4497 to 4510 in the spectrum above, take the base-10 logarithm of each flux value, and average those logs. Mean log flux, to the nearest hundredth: 1.30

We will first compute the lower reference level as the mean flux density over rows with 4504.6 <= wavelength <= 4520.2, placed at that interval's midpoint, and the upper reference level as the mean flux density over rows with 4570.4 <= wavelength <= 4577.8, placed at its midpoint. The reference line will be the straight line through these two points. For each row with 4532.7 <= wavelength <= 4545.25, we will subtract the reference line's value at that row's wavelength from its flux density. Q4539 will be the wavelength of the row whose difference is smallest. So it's 4544.72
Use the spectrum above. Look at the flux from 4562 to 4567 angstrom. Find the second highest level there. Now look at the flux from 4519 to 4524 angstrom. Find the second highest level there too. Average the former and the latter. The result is 21.8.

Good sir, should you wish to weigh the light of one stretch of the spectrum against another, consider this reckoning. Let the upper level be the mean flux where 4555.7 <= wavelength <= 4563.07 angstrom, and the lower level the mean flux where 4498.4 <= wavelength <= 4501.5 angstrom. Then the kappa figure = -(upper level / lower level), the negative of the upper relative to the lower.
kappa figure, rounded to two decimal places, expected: -0.93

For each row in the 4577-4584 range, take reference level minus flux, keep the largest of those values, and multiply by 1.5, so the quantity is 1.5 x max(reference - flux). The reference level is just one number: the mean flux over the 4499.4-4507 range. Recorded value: 7.8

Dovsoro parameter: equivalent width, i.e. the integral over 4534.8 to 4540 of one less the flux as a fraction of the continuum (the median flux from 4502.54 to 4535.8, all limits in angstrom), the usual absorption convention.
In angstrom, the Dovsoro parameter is -0.1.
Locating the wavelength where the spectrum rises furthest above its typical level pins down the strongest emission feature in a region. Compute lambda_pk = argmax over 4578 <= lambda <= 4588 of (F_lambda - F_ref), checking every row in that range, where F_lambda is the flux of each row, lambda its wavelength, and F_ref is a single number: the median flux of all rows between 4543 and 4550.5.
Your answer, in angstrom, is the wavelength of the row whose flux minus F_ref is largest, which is 4579.38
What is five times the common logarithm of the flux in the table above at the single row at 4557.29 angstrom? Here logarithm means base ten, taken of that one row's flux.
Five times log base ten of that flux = 6.50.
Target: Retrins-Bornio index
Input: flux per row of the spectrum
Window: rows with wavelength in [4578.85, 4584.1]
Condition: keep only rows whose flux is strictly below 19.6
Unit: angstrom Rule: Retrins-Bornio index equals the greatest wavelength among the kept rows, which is 4582.55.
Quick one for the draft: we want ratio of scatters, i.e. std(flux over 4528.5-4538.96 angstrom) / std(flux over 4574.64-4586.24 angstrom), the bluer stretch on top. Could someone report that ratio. 0.35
